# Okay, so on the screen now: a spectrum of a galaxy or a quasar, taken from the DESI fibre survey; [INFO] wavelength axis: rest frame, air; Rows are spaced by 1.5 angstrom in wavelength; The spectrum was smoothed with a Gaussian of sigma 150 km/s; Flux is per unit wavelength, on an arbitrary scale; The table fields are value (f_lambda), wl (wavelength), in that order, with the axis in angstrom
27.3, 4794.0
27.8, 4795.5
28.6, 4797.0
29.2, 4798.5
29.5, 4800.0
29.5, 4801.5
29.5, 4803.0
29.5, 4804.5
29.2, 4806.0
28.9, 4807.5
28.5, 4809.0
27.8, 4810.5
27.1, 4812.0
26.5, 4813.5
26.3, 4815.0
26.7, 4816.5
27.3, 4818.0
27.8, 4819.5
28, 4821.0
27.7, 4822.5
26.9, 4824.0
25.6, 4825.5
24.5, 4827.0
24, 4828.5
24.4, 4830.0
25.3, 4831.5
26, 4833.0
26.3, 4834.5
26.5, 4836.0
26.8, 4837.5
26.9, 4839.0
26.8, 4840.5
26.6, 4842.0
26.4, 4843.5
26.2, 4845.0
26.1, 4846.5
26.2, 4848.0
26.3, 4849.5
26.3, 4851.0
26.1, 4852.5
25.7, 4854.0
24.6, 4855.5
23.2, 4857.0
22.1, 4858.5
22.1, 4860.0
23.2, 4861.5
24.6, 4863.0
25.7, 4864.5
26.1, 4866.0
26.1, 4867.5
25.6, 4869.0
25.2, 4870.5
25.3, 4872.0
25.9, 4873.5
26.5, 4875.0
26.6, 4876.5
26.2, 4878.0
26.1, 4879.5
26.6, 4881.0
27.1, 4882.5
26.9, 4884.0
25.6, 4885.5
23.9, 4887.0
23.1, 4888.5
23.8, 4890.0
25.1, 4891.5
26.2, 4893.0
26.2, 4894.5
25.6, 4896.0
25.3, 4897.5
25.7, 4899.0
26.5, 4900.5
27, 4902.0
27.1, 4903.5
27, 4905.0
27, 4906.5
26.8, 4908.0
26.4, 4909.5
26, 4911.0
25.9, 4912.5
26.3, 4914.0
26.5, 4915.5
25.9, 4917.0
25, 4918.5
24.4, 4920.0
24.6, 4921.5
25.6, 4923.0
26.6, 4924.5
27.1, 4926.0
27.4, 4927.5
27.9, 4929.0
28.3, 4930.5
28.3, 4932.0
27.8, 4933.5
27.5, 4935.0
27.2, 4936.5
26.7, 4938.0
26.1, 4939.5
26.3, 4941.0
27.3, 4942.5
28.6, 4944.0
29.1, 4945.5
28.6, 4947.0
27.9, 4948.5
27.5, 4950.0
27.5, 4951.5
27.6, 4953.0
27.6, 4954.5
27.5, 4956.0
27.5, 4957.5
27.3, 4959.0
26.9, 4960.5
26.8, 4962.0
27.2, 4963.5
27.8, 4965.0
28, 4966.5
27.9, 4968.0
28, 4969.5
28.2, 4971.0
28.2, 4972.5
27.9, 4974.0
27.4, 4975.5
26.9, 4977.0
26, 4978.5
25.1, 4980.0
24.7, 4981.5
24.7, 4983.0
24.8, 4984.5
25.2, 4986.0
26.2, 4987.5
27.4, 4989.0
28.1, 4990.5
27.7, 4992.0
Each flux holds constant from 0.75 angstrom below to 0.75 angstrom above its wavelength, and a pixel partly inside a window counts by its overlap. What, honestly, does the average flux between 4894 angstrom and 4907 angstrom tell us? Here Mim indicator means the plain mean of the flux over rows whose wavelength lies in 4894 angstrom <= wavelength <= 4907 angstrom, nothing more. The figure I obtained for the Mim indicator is 26.4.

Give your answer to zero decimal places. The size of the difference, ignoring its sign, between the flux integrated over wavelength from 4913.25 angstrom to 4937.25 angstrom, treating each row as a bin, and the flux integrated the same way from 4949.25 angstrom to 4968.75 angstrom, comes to 104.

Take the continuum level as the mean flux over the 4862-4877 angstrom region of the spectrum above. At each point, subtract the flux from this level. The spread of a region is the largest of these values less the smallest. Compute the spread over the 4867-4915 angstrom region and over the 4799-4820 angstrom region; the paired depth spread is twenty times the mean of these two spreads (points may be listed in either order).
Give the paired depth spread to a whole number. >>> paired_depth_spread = 72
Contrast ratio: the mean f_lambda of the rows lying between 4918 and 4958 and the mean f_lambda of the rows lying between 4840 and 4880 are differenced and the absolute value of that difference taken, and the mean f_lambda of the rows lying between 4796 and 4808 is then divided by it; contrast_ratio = 17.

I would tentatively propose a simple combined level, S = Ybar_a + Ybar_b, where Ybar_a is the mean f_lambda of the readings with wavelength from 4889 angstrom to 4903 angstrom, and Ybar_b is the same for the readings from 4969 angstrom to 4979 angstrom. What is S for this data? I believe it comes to 53.2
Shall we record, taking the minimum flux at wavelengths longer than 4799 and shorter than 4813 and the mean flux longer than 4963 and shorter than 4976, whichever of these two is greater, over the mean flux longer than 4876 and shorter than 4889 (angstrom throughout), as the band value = 1.08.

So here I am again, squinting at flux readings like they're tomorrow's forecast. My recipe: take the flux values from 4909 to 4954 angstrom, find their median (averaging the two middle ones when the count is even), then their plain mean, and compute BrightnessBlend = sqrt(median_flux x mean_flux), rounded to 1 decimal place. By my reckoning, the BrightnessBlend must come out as 27.0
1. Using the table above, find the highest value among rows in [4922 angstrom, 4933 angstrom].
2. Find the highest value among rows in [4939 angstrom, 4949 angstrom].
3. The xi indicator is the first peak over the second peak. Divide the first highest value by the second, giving 0.97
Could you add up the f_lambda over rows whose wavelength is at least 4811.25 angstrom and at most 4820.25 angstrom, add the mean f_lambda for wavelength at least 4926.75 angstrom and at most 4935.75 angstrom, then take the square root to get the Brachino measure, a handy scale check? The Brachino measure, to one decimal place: 13.8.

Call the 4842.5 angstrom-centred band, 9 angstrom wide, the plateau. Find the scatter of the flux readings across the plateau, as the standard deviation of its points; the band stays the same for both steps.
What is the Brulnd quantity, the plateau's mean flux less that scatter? 26.2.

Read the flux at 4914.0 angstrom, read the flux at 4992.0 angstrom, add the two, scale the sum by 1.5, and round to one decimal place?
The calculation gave 81.0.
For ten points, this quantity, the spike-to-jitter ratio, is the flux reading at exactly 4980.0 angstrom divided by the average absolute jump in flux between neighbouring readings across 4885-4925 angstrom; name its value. 45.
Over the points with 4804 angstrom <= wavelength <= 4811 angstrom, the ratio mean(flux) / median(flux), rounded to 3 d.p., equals 0.996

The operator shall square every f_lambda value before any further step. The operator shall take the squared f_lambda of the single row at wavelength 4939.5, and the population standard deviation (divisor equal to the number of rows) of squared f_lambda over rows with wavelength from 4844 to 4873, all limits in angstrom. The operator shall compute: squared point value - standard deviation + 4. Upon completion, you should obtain 618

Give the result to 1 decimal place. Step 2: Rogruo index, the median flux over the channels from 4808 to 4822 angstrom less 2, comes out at 25.3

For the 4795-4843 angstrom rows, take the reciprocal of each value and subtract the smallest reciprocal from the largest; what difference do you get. 0.008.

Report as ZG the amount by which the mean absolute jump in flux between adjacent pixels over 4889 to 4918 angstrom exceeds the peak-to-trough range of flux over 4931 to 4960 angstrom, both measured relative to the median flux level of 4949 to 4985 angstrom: -2.58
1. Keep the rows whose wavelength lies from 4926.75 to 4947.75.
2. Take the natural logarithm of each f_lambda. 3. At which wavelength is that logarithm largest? 4945.5 angstrom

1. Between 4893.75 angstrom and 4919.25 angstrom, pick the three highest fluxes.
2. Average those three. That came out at 27.0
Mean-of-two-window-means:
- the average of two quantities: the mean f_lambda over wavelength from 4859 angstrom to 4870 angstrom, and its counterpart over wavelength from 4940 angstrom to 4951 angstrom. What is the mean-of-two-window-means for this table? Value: 26.3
